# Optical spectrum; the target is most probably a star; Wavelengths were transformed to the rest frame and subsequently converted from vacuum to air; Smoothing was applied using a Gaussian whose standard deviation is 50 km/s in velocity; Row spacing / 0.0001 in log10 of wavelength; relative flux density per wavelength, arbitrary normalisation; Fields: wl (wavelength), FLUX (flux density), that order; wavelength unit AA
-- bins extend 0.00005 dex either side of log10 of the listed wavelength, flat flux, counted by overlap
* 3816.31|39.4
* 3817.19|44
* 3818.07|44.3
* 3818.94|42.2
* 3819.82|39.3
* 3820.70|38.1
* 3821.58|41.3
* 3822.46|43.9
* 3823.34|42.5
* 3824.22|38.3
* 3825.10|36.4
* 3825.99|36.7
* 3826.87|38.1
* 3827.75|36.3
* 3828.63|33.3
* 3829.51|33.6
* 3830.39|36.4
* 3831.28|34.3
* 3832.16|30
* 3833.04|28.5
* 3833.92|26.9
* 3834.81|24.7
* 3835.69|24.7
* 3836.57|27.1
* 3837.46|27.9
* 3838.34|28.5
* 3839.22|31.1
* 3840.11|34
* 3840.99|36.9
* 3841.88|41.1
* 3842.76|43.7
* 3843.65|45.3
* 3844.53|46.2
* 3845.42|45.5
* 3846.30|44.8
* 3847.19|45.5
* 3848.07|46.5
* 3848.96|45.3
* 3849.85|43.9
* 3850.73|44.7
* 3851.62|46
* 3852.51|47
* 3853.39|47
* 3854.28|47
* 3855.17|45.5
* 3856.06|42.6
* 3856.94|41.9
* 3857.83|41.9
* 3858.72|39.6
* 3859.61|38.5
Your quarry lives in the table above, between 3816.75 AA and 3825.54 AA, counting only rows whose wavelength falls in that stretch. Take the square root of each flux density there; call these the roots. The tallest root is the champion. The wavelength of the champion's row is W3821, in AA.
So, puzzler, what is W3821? 3818.07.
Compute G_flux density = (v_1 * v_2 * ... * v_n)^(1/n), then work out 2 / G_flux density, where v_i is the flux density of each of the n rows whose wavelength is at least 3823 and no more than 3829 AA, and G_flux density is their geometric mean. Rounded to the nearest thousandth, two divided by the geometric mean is 0.054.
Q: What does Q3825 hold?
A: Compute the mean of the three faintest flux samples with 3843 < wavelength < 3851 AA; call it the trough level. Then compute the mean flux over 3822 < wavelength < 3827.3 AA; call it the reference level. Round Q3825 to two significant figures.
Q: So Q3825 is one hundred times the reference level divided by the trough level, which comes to 88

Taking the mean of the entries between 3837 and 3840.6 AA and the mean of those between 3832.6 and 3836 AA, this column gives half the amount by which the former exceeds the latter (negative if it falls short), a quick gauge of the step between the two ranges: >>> 2.1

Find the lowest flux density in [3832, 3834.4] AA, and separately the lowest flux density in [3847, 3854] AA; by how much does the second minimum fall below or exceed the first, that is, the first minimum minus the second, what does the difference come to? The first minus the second -17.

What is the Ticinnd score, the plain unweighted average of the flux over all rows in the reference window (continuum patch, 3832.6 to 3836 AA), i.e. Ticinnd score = 26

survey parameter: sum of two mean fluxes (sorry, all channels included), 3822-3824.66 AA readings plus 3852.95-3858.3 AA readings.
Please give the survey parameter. 86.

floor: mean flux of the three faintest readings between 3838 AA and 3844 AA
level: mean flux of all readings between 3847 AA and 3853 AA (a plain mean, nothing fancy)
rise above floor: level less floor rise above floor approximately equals 14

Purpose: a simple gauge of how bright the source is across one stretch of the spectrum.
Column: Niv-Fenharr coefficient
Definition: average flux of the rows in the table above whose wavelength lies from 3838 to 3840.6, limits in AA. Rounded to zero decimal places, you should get 31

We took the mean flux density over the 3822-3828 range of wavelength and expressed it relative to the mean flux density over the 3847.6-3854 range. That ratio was 0.85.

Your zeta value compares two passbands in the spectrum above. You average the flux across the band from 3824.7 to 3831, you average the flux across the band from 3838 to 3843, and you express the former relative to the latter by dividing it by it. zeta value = 1.00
